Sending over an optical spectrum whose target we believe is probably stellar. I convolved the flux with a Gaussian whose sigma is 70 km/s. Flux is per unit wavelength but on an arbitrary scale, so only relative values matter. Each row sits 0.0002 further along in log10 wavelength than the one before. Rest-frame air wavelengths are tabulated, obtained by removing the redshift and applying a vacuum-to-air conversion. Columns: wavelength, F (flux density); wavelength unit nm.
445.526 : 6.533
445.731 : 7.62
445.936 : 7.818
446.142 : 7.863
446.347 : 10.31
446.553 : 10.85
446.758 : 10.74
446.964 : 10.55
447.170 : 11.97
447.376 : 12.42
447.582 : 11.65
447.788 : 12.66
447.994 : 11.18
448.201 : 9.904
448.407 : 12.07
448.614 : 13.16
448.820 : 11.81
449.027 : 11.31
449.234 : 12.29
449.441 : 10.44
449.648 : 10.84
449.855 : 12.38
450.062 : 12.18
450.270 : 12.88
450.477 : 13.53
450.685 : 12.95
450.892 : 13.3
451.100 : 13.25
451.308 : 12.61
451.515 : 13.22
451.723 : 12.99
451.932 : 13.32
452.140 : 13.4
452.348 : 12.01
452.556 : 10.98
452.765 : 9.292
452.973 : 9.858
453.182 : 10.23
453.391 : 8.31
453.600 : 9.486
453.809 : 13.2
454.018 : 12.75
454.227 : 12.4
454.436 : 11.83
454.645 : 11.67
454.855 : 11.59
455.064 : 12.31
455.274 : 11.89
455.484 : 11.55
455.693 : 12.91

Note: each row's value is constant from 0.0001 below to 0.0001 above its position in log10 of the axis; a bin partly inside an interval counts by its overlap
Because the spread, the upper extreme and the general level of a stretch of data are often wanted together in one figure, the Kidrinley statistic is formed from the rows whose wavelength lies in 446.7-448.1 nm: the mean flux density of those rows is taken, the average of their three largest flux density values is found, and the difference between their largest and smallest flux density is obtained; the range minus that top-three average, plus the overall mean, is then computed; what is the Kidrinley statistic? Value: 1.4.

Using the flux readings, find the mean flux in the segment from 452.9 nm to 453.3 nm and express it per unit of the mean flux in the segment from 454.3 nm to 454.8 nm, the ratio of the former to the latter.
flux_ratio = 0.85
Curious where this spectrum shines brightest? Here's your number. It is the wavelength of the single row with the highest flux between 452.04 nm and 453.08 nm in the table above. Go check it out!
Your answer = 452.140 nm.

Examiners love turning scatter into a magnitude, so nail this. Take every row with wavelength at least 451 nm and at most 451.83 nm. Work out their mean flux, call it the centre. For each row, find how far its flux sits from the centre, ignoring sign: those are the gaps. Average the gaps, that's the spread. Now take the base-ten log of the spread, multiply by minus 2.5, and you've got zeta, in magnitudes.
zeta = 1.7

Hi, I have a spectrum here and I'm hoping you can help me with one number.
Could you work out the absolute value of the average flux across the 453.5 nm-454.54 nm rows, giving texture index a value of 11.9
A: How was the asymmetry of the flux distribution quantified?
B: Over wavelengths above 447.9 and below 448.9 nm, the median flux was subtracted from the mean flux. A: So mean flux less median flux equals -0.19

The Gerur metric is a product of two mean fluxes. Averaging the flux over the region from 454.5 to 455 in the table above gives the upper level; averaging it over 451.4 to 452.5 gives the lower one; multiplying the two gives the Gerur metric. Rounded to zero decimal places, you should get 151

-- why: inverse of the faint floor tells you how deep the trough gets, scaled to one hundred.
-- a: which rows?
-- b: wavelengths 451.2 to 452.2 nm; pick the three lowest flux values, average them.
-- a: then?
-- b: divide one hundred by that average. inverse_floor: 7.7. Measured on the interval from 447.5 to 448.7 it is 9.2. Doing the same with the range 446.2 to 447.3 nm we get 9.5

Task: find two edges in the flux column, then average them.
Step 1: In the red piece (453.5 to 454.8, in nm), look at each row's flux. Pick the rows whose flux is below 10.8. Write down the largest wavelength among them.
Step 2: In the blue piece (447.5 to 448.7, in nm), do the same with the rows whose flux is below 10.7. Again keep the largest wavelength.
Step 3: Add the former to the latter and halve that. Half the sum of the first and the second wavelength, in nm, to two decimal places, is 450.90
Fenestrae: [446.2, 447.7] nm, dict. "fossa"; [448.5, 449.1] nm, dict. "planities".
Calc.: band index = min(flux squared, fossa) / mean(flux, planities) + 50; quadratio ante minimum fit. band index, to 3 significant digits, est 58.8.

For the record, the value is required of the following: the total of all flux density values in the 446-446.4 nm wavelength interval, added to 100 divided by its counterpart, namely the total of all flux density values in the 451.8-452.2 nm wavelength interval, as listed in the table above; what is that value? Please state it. 22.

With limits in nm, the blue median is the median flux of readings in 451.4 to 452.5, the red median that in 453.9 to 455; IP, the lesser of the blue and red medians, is 11.8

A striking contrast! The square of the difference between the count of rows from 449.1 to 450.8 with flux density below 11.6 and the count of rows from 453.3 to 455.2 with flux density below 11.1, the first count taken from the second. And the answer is 0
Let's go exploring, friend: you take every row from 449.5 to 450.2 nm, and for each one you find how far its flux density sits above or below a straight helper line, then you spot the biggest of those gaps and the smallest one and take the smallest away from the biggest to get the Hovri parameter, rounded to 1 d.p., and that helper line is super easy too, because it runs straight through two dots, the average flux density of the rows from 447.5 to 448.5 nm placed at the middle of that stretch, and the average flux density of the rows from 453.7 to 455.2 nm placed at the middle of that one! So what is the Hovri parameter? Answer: 1.5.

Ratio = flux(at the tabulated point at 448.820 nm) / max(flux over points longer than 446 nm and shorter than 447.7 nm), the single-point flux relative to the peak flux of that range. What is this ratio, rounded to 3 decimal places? 0.951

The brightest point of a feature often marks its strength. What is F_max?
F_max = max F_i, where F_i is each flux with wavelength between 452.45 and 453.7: 10.98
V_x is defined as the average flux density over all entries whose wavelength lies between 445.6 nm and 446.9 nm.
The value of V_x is 9.2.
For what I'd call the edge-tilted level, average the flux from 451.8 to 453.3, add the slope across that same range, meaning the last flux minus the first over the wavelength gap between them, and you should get 8.8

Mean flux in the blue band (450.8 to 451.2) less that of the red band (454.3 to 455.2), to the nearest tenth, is 1.4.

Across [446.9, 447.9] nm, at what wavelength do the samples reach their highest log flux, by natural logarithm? 447.788 nm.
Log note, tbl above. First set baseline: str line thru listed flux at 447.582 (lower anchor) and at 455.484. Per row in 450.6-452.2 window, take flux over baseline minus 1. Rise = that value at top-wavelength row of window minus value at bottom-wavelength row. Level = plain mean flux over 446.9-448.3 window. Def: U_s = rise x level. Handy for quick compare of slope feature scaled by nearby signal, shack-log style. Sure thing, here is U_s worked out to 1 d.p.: 0.5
